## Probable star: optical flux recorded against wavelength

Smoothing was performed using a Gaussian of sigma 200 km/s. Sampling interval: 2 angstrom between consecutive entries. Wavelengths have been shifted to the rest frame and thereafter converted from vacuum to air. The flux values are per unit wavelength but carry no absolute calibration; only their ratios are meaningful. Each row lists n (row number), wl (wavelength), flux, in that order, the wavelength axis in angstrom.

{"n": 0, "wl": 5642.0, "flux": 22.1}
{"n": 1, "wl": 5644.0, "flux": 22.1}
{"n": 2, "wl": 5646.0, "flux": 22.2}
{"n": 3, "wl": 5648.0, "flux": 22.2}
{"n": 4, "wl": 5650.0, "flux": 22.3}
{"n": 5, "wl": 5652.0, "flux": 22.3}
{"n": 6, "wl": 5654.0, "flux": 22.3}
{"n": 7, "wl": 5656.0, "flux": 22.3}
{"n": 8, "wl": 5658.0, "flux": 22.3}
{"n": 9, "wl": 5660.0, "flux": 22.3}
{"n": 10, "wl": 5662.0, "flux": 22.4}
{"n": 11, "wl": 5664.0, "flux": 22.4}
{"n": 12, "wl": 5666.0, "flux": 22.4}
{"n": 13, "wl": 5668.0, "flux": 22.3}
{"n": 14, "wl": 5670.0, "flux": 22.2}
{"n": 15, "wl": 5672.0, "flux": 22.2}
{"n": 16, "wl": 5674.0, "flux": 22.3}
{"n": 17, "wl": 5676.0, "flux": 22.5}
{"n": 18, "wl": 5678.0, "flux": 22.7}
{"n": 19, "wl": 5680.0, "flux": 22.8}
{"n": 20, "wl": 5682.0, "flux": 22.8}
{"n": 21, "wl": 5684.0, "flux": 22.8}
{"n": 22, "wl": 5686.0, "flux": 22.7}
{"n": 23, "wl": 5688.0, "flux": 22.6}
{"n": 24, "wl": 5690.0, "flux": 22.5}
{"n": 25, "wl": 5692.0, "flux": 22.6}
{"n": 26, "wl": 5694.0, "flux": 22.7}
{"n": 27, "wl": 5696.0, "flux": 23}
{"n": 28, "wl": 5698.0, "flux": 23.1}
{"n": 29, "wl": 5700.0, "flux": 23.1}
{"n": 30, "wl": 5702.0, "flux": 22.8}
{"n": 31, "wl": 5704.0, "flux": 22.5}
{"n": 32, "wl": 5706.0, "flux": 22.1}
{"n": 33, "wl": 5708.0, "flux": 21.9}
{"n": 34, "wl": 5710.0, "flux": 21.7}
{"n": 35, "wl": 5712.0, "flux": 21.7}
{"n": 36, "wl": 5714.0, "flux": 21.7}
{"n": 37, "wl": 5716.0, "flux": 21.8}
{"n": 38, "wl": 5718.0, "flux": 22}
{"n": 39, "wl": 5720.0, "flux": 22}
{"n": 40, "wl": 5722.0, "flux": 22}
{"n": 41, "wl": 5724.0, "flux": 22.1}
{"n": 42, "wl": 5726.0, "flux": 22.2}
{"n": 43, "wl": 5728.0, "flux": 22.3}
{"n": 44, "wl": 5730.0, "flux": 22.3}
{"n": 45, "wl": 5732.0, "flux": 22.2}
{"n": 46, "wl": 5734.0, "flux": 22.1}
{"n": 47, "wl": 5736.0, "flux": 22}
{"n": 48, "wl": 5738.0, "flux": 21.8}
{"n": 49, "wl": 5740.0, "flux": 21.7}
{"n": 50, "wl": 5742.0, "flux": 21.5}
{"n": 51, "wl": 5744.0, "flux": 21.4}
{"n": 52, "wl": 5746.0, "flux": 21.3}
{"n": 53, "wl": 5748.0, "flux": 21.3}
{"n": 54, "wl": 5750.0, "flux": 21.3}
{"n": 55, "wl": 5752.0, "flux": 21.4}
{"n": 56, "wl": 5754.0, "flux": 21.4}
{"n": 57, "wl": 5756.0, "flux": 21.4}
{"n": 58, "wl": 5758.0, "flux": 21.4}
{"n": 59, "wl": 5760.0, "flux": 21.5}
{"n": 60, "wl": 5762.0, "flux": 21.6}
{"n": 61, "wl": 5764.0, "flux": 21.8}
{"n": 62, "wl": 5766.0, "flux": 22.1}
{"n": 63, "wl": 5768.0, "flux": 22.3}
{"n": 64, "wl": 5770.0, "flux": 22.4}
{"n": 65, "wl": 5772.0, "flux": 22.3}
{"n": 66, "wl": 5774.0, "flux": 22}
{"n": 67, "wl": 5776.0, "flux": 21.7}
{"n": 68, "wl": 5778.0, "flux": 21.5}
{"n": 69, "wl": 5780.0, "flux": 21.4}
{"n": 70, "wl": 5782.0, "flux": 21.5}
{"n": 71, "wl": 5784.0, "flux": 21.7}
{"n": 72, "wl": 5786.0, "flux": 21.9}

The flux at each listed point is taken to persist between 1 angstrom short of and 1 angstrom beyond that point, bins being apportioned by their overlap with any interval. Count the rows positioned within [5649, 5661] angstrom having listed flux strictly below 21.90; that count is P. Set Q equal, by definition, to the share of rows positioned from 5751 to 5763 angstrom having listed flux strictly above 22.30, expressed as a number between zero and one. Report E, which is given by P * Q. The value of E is 0.0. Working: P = 0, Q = 0.00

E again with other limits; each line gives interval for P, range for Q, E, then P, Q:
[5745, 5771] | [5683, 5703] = 10.0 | 10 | 1.00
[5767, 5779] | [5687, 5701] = 2.0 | 2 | 1.00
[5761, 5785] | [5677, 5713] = 5.4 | 7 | 0.78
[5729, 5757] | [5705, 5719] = 0.0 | 10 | 0.00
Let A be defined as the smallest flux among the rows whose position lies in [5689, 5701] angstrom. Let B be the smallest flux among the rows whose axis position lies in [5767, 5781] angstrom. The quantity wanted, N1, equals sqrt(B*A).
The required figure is 21.9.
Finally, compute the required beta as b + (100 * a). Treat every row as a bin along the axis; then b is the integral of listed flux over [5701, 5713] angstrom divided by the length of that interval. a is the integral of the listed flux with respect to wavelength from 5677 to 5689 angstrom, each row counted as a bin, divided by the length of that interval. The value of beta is 2295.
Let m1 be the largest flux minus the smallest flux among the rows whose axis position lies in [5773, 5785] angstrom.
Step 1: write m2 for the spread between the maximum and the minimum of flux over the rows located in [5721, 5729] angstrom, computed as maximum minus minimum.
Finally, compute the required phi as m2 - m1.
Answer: -0.3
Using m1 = 0.60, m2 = 0.30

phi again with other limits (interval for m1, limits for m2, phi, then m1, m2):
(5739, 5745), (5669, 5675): -0.2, 0.30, 0.10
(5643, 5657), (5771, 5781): 0.7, 0.20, 0.90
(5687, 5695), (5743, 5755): -0.1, 0.20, 0.10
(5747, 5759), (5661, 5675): 0.1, 0.10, 0.20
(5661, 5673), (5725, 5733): -0.1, 0.20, 0.10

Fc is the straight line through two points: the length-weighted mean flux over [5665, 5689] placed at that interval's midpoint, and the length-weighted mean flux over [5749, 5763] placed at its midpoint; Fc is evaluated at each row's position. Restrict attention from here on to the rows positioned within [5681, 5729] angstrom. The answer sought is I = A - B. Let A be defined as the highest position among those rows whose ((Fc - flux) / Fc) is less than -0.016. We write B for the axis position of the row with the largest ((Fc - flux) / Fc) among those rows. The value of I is 18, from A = 5728.0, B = 5710.0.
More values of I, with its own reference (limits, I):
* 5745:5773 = 26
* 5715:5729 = 12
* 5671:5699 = 26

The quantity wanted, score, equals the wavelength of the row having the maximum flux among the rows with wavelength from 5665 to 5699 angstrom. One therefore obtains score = 5698.0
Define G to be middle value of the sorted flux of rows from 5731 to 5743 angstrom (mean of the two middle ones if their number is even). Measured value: 21.9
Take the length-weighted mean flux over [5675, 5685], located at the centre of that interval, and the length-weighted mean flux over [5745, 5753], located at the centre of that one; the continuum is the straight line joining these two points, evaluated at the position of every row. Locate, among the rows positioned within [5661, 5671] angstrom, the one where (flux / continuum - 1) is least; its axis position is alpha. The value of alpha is 5670.0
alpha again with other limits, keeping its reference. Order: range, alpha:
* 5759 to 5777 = 5760.0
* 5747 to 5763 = 5748.0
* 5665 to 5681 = 5670.0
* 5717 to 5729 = 5718.0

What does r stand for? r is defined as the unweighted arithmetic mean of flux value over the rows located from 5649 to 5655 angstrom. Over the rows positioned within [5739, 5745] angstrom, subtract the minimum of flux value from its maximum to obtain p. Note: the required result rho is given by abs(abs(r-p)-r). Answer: 0.30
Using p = 0.3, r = 22.3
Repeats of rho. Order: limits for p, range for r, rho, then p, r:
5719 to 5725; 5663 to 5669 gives 0.10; 0.1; 22.4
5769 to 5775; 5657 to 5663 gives 0.40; 0.4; 22.3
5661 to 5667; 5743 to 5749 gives 0.00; 0.0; 21.3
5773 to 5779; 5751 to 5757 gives 0.50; 0.5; 21.4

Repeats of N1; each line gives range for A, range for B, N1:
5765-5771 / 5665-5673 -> 22.1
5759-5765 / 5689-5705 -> 22.0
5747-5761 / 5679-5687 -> 22.0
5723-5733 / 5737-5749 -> 21.7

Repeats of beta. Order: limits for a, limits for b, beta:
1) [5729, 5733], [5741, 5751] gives 2246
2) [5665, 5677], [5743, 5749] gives 2253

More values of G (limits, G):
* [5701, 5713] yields 22.0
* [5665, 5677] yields 22.3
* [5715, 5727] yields 22.0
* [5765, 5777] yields 22.2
